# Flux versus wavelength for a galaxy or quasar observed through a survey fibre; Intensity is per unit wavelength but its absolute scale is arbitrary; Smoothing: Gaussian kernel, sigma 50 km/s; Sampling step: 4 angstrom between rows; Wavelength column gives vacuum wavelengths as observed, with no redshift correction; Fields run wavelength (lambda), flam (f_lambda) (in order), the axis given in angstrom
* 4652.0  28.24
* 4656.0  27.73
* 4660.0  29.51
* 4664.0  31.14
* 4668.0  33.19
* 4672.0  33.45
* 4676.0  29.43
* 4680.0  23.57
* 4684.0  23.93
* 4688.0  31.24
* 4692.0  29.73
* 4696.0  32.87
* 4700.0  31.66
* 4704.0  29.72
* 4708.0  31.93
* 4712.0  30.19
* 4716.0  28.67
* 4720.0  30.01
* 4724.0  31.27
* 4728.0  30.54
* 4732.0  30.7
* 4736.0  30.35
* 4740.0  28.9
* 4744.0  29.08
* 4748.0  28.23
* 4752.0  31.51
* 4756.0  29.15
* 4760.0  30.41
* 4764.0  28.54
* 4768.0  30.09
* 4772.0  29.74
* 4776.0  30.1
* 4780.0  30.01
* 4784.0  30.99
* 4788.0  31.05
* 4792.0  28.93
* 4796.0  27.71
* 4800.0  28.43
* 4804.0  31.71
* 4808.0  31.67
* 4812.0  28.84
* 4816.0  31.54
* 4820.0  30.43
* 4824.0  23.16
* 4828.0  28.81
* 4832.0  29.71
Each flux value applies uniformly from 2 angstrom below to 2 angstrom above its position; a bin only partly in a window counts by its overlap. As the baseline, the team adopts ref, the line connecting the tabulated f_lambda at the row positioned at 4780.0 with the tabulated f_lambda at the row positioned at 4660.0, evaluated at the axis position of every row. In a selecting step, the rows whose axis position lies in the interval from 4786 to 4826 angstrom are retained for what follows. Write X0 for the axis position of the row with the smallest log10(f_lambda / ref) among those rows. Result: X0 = 4824.0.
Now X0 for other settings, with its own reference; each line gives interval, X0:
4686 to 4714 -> 4704.0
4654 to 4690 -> 4680.0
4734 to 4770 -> 4748.0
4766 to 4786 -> 4772.0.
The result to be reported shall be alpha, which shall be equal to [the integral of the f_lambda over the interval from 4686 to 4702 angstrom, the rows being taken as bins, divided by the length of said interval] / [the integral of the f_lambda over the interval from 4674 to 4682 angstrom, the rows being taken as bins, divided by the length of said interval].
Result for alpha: 1.18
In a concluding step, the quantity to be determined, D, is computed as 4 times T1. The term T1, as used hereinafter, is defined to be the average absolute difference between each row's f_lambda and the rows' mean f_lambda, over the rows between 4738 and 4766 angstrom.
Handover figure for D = 3.6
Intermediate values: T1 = 0.9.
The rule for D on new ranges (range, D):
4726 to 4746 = 3.0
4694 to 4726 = 4.6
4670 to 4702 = 11.5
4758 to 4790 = 2.1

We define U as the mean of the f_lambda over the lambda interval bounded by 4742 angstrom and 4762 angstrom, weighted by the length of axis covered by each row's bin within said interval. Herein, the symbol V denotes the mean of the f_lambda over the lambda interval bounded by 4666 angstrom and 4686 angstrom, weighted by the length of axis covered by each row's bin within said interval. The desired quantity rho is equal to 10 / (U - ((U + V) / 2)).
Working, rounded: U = 29.7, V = 28.71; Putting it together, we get 21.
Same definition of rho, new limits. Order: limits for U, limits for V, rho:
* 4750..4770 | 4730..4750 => 41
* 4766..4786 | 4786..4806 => 32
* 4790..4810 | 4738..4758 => 63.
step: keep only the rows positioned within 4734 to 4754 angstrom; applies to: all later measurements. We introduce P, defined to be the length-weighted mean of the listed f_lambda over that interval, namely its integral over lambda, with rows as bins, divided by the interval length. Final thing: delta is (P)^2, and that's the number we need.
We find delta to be 877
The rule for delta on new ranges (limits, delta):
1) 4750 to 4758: 920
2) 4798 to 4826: 864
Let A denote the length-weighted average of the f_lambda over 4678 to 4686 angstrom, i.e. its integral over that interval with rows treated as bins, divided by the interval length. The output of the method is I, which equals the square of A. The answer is 564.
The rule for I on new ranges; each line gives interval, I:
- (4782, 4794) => 920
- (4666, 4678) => 1025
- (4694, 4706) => 987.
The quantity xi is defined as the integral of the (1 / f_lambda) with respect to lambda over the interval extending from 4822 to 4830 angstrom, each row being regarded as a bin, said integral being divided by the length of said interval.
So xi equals 0.0389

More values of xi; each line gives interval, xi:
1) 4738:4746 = 0.0345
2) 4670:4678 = 0.0319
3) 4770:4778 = 0.0334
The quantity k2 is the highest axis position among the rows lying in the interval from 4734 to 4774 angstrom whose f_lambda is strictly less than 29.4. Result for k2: 4764.0 angstrom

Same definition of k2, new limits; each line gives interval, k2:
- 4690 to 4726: 4716.0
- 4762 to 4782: 4764.0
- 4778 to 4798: 4796.0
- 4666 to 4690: 4684.0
